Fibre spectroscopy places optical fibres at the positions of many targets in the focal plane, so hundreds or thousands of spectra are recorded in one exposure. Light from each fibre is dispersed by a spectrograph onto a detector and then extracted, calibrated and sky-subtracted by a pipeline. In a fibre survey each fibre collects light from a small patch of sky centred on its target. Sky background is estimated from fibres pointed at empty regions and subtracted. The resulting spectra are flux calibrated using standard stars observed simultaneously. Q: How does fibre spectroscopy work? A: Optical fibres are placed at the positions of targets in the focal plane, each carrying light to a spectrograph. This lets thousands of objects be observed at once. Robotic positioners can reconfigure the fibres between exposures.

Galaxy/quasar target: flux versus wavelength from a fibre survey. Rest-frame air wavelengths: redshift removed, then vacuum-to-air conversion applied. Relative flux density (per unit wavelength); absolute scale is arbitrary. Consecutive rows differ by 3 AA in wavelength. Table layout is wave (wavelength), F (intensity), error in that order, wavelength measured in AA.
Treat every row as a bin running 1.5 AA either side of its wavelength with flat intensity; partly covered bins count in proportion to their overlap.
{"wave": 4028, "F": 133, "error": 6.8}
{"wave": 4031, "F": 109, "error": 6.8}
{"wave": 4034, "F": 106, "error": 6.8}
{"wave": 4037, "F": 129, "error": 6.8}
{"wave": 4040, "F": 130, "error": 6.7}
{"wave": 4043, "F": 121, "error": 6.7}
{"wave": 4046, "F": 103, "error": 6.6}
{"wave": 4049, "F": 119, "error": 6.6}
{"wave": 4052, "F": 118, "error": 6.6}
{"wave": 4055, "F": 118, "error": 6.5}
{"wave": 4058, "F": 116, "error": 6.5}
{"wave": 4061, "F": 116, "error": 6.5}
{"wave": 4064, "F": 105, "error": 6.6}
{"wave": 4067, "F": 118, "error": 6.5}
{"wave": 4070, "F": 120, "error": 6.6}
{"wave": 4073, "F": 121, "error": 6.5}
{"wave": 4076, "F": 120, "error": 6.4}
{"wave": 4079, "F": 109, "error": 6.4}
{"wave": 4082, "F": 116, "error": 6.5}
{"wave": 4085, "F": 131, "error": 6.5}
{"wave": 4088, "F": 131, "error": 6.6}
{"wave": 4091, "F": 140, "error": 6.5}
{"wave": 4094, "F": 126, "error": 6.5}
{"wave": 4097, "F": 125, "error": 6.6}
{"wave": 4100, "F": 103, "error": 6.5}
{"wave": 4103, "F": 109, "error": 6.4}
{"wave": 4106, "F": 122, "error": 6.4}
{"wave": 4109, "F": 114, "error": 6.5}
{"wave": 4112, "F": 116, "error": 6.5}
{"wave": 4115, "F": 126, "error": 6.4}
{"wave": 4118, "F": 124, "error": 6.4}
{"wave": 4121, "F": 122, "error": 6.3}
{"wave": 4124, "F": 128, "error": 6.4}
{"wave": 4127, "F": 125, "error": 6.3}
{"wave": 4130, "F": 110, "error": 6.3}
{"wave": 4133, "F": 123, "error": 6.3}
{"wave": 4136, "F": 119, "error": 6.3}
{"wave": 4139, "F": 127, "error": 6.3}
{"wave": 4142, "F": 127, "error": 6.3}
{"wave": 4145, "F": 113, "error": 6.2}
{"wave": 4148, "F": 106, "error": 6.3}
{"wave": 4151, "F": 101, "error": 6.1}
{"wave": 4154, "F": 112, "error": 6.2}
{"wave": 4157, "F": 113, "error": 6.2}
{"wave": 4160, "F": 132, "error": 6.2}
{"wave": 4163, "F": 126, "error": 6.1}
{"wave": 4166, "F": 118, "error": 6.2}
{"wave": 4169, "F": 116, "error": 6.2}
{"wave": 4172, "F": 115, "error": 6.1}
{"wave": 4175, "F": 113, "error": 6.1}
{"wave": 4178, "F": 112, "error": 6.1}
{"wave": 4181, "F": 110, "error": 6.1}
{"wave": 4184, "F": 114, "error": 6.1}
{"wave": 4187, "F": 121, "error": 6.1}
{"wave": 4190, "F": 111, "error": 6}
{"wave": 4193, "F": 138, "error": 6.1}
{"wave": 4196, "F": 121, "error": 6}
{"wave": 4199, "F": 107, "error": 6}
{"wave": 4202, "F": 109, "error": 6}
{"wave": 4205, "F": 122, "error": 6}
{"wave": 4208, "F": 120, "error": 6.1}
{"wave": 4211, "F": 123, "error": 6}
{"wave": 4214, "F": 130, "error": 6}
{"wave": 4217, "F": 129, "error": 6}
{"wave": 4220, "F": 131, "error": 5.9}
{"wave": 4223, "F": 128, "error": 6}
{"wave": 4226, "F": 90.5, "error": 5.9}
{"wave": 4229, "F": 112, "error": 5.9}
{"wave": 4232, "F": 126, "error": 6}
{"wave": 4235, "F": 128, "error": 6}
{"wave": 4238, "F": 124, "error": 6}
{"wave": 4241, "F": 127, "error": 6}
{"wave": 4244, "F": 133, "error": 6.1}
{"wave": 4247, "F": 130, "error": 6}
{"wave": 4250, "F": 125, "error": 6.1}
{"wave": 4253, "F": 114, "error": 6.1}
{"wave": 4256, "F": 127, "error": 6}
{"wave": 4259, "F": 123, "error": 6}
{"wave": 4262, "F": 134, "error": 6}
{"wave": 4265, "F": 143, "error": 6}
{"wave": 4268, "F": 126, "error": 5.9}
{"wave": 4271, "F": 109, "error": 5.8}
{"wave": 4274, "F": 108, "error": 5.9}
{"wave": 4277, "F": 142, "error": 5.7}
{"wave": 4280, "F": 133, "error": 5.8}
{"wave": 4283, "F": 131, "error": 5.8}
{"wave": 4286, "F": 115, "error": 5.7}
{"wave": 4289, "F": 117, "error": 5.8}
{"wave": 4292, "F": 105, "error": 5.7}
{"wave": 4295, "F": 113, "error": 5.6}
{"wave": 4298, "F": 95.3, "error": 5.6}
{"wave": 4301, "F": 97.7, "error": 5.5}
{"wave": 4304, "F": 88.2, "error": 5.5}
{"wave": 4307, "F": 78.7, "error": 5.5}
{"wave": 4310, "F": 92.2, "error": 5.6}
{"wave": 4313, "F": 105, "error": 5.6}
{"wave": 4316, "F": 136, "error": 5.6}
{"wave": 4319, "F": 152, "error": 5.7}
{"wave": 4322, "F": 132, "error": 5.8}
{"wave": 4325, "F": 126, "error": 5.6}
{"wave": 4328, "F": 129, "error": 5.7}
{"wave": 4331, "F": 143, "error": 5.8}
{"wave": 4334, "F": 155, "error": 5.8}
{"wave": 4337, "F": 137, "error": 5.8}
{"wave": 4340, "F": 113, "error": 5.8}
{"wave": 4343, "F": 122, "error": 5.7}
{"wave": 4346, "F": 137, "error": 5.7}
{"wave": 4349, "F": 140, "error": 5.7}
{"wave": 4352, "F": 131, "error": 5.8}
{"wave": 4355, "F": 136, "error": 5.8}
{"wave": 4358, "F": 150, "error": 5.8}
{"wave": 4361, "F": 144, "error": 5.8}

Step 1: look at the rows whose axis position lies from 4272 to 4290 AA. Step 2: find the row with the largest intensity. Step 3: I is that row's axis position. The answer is 4277 AA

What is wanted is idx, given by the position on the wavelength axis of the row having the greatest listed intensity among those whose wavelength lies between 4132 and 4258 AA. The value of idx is 4193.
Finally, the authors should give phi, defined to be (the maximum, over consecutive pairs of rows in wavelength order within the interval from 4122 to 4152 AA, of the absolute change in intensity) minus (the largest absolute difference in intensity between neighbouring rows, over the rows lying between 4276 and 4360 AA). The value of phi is -16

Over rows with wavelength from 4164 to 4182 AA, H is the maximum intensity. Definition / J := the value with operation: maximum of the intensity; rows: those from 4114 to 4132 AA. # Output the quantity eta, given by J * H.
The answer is 15104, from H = 118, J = 128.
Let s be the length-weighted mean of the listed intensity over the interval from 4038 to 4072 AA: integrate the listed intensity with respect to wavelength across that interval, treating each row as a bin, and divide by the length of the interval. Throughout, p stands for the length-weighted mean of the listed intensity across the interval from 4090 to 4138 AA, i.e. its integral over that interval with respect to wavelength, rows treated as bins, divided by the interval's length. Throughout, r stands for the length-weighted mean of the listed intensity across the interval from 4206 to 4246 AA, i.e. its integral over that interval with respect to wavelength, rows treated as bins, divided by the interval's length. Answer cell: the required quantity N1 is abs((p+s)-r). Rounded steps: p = 121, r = 123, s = 117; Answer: 114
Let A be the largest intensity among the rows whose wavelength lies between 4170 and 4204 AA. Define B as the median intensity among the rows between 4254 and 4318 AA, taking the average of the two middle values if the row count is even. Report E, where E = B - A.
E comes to -23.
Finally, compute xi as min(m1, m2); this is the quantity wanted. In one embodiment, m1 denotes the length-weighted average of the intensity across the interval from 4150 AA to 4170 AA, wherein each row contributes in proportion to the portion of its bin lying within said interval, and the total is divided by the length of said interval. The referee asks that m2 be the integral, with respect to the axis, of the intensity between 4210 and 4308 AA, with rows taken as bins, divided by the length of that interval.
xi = 117.3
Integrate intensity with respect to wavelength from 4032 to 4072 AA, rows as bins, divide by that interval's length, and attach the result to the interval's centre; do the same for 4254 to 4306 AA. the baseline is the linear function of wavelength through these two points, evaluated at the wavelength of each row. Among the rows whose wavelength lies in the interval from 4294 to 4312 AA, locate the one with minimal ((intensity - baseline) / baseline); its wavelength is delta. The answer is 4307 AA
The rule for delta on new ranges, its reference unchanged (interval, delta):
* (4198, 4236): 4226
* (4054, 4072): 4064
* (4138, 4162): 4151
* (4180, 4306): 4304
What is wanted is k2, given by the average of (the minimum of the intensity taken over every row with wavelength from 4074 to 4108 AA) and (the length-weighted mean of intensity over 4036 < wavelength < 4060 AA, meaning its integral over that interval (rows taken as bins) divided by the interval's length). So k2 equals 111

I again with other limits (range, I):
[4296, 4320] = 4319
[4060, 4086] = 4085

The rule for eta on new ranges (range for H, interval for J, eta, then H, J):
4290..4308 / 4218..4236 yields 14803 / 113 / 131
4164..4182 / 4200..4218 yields 15340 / 118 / 130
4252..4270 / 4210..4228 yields 18733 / 143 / 131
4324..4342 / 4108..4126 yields 19840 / 155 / 128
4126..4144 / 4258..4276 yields 18161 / 127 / 143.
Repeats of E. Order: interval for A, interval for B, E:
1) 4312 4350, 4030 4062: -37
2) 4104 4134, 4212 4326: -2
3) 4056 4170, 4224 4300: -15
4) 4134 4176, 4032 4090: -14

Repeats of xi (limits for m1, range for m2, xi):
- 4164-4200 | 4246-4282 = 116.6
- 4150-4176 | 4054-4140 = 116.6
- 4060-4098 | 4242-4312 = 116.5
